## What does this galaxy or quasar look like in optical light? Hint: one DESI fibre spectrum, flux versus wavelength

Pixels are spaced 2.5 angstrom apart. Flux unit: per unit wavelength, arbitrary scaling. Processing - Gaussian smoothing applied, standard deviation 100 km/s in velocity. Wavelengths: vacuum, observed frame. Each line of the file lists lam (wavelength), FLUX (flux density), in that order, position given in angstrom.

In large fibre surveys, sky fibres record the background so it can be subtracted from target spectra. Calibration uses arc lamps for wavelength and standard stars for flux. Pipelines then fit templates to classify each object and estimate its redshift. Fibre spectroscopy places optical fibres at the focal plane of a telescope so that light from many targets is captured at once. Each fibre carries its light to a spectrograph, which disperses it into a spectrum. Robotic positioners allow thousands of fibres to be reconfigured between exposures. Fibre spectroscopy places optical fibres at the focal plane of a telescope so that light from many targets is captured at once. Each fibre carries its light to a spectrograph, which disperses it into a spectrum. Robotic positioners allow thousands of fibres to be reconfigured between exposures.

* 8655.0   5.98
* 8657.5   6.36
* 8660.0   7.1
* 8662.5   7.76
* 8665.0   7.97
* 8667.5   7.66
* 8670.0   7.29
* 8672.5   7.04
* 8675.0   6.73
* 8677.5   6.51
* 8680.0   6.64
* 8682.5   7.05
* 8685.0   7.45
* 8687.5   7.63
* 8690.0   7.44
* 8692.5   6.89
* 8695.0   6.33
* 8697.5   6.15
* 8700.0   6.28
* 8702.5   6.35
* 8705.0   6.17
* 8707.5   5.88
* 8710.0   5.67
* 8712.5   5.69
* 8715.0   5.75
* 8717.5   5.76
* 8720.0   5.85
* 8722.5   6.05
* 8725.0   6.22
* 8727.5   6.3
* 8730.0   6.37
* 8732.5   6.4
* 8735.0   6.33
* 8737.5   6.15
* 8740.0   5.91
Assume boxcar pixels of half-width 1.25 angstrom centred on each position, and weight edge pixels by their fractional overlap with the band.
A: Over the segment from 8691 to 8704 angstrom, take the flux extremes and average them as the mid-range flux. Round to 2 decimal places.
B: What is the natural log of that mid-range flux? 1.87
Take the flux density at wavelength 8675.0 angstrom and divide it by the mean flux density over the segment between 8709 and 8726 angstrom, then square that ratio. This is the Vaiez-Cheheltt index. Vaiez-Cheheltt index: 1.32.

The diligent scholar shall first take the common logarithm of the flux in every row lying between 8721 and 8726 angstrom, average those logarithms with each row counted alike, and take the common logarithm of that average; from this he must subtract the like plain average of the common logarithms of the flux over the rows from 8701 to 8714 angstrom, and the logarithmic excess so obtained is -0.88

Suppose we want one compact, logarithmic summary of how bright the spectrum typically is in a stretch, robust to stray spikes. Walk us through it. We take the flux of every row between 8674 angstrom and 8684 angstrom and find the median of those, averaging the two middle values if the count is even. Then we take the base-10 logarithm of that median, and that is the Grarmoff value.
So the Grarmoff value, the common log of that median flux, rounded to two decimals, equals 0.83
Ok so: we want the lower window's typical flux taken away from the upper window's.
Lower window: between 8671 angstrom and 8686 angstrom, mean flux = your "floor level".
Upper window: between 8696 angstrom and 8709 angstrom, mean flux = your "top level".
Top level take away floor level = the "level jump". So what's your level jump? -0.74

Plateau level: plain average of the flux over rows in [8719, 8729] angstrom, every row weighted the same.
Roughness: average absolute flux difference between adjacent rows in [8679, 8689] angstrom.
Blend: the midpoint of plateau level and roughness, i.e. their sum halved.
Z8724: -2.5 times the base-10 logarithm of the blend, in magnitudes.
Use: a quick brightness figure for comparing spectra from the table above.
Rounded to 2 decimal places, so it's -1.27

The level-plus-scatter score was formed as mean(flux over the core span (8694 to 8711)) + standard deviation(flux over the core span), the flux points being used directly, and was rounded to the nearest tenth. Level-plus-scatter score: 6.4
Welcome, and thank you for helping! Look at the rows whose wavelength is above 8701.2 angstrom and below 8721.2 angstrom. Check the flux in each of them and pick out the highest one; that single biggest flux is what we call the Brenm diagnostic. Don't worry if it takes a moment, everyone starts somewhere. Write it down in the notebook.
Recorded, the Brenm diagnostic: 6.35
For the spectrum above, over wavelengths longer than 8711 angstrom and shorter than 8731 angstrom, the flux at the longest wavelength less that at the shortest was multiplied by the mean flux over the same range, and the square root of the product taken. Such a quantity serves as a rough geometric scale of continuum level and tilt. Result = 2.0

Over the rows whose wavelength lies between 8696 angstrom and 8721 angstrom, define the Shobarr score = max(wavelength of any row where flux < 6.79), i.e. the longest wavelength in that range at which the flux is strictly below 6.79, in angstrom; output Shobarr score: 8720.0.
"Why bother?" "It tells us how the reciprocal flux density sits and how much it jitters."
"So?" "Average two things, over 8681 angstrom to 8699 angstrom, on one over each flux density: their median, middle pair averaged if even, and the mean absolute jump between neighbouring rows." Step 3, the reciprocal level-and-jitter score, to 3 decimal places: 0.074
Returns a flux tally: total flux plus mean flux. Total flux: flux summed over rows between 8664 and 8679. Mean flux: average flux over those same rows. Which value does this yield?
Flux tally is 50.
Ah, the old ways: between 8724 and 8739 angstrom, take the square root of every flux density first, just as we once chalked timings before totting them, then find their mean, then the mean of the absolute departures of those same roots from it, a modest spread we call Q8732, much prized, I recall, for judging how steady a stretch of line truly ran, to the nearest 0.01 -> 0.01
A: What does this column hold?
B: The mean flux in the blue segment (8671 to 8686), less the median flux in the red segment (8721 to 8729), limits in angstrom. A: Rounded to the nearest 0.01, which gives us 0.68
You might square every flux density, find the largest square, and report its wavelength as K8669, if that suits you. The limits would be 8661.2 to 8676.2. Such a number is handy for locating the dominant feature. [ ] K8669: 8665.0 angstrom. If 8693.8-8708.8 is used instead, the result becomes 8702.5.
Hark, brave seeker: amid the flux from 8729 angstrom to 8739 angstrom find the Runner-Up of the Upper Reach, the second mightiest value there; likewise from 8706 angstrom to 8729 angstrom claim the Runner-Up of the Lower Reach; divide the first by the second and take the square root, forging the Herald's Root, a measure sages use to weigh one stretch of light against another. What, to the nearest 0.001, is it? 1.012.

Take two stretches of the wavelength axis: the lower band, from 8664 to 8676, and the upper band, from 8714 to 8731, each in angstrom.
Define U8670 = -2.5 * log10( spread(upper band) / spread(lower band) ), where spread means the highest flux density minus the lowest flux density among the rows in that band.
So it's 0.75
